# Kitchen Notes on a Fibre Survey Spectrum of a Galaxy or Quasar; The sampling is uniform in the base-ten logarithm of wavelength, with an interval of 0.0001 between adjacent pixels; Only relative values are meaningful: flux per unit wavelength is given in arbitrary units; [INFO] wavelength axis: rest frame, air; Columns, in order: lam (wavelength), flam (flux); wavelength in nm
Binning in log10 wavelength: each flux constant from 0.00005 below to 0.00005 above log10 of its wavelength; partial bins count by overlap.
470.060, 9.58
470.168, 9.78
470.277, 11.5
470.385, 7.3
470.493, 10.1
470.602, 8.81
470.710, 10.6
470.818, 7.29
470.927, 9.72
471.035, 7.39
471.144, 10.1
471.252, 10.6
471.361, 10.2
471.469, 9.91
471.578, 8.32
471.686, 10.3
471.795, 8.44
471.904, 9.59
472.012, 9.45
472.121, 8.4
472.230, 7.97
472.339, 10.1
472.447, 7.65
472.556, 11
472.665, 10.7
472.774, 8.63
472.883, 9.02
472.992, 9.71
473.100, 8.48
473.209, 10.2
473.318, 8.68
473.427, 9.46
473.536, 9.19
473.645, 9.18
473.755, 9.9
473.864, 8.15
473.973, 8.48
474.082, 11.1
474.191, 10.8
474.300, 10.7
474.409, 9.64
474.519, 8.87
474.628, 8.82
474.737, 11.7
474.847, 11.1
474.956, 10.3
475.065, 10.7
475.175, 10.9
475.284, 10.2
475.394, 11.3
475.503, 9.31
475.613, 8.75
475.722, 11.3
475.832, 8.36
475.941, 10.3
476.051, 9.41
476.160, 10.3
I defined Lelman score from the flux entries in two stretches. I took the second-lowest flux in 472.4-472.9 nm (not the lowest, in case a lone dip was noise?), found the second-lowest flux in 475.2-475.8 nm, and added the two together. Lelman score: 17.9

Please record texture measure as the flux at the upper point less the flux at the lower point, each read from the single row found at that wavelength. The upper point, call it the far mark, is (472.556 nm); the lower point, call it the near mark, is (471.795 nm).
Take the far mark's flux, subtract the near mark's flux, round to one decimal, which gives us 2.6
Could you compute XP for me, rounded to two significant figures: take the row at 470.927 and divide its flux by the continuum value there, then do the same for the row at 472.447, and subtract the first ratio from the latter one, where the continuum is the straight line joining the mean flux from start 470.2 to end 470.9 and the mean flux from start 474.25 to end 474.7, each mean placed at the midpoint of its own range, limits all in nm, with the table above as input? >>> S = -0.23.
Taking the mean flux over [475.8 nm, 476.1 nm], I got 9.4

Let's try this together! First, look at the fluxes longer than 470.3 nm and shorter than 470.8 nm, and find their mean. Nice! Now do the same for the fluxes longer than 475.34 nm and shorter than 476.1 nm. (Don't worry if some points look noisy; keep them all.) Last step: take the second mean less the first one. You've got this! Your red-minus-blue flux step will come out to 0.6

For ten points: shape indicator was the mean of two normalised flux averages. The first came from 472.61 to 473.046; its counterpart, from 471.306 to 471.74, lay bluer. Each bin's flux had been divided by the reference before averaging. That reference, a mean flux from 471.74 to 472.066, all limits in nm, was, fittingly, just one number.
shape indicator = 1.05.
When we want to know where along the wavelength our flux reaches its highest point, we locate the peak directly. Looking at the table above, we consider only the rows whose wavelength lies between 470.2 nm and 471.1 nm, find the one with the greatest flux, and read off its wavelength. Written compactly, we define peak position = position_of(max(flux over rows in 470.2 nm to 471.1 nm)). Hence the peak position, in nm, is 470.277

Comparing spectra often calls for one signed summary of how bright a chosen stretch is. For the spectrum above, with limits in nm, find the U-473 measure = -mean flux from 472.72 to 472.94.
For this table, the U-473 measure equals -8.8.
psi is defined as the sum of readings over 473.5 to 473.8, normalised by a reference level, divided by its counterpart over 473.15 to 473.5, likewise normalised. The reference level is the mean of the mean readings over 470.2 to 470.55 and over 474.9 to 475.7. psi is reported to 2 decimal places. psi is 1.00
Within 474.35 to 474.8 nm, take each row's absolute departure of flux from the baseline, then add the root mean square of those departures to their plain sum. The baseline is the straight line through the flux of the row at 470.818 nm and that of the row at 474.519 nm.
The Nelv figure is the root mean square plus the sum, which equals 5.1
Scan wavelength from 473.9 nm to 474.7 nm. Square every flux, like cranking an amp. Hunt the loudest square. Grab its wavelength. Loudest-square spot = 474.082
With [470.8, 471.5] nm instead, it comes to 471.252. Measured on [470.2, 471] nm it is 470.277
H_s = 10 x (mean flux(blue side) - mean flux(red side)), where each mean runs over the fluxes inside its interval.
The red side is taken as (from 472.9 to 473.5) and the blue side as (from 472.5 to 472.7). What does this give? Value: 15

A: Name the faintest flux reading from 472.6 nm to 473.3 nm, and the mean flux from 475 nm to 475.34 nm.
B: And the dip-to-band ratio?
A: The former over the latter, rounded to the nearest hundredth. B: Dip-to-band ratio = 0.80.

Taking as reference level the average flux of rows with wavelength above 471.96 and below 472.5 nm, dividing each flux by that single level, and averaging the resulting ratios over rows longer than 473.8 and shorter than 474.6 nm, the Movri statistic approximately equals 1.11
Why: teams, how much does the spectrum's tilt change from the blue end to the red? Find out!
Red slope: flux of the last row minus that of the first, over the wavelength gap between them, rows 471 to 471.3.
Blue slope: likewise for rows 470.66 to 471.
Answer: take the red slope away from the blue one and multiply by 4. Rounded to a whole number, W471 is -75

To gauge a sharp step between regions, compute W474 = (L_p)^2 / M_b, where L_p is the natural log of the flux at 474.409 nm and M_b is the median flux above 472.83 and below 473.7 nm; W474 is 0.56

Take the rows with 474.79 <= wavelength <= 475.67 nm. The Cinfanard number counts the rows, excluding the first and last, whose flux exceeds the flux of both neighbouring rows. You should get 2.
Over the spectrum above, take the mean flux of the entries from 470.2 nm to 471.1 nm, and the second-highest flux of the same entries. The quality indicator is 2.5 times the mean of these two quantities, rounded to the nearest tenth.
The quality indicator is 24.6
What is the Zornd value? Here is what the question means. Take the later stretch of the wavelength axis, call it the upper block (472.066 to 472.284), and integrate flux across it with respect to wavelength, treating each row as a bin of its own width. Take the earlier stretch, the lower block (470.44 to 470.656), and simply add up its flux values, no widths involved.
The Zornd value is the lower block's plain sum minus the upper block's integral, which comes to 17.1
